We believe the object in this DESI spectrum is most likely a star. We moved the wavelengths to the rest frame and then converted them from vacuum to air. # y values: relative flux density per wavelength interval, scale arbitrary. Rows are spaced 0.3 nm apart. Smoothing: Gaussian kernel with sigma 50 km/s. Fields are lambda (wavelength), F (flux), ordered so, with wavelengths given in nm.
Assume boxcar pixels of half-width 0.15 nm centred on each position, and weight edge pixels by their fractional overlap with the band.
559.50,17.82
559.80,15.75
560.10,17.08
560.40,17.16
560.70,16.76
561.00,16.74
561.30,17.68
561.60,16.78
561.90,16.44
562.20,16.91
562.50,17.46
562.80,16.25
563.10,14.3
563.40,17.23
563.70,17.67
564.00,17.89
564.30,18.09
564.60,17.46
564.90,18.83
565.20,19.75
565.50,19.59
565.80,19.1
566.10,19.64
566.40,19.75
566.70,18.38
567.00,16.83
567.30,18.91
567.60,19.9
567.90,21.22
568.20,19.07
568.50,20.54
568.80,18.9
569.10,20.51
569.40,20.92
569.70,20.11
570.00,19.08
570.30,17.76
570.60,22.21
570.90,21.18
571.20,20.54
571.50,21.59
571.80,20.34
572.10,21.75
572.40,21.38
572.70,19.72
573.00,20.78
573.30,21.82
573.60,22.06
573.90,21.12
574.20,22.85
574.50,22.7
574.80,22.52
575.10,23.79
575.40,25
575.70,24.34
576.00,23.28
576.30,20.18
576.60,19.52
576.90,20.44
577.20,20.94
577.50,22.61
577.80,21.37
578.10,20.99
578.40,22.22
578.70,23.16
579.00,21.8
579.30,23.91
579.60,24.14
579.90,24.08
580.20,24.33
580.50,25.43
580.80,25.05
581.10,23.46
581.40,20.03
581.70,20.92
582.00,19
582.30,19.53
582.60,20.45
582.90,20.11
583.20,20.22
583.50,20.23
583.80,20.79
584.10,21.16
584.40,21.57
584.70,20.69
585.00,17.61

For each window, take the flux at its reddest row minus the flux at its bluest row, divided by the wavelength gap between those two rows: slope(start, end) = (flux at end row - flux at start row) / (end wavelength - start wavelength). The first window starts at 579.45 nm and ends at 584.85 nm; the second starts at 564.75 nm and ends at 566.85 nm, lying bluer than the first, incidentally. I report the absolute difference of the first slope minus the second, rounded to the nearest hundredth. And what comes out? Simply 0.43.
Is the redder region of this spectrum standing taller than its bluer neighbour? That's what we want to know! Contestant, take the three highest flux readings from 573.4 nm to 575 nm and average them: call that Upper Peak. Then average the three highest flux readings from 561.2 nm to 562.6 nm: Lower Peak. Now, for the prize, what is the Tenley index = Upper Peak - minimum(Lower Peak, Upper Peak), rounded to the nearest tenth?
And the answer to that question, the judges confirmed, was 5.3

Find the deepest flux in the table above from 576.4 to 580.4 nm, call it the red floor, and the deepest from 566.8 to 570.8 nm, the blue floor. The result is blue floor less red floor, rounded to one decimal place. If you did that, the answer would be -2.7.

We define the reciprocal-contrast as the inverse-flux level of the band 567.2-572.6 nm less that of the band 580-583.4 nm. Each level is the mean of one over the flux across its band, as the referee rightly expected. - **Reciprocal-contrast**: 0.003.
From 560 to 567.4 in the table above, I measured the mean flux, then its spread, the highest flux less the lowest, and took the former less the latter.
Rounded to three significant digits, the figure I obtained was 12.3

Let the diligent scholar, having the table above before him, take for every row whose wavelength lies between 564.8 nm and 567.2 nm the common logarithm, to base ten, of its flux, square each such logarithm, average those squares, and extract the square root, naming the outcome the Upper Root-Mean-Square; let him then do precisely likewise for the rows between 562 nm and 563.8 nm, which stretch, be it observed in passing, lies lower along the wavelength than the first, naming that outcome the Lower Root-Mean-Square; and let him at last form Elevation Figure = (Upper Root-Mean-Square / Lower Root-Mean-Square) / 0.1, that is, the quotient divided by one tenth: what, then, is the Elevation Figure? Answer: 10.47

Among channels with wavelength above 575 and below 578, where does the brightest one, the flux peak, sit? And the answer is 575.40 nm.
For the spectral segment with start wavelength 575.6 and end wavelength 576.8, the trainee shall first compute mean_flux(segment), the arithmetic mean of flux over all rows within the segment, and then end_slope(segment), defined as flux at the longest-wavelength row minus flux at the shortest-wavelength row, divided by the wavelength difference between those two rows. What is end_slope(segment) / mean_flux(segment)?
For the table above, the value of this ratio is -0.25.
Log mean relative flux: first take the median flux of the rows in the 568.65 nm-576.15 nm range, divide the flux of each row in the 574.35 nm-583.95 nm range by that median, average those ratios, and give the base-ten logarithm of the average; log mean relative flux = 0.01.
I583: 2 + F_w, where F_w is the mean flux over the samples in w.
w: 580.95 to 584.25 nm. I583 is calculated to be 22.5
